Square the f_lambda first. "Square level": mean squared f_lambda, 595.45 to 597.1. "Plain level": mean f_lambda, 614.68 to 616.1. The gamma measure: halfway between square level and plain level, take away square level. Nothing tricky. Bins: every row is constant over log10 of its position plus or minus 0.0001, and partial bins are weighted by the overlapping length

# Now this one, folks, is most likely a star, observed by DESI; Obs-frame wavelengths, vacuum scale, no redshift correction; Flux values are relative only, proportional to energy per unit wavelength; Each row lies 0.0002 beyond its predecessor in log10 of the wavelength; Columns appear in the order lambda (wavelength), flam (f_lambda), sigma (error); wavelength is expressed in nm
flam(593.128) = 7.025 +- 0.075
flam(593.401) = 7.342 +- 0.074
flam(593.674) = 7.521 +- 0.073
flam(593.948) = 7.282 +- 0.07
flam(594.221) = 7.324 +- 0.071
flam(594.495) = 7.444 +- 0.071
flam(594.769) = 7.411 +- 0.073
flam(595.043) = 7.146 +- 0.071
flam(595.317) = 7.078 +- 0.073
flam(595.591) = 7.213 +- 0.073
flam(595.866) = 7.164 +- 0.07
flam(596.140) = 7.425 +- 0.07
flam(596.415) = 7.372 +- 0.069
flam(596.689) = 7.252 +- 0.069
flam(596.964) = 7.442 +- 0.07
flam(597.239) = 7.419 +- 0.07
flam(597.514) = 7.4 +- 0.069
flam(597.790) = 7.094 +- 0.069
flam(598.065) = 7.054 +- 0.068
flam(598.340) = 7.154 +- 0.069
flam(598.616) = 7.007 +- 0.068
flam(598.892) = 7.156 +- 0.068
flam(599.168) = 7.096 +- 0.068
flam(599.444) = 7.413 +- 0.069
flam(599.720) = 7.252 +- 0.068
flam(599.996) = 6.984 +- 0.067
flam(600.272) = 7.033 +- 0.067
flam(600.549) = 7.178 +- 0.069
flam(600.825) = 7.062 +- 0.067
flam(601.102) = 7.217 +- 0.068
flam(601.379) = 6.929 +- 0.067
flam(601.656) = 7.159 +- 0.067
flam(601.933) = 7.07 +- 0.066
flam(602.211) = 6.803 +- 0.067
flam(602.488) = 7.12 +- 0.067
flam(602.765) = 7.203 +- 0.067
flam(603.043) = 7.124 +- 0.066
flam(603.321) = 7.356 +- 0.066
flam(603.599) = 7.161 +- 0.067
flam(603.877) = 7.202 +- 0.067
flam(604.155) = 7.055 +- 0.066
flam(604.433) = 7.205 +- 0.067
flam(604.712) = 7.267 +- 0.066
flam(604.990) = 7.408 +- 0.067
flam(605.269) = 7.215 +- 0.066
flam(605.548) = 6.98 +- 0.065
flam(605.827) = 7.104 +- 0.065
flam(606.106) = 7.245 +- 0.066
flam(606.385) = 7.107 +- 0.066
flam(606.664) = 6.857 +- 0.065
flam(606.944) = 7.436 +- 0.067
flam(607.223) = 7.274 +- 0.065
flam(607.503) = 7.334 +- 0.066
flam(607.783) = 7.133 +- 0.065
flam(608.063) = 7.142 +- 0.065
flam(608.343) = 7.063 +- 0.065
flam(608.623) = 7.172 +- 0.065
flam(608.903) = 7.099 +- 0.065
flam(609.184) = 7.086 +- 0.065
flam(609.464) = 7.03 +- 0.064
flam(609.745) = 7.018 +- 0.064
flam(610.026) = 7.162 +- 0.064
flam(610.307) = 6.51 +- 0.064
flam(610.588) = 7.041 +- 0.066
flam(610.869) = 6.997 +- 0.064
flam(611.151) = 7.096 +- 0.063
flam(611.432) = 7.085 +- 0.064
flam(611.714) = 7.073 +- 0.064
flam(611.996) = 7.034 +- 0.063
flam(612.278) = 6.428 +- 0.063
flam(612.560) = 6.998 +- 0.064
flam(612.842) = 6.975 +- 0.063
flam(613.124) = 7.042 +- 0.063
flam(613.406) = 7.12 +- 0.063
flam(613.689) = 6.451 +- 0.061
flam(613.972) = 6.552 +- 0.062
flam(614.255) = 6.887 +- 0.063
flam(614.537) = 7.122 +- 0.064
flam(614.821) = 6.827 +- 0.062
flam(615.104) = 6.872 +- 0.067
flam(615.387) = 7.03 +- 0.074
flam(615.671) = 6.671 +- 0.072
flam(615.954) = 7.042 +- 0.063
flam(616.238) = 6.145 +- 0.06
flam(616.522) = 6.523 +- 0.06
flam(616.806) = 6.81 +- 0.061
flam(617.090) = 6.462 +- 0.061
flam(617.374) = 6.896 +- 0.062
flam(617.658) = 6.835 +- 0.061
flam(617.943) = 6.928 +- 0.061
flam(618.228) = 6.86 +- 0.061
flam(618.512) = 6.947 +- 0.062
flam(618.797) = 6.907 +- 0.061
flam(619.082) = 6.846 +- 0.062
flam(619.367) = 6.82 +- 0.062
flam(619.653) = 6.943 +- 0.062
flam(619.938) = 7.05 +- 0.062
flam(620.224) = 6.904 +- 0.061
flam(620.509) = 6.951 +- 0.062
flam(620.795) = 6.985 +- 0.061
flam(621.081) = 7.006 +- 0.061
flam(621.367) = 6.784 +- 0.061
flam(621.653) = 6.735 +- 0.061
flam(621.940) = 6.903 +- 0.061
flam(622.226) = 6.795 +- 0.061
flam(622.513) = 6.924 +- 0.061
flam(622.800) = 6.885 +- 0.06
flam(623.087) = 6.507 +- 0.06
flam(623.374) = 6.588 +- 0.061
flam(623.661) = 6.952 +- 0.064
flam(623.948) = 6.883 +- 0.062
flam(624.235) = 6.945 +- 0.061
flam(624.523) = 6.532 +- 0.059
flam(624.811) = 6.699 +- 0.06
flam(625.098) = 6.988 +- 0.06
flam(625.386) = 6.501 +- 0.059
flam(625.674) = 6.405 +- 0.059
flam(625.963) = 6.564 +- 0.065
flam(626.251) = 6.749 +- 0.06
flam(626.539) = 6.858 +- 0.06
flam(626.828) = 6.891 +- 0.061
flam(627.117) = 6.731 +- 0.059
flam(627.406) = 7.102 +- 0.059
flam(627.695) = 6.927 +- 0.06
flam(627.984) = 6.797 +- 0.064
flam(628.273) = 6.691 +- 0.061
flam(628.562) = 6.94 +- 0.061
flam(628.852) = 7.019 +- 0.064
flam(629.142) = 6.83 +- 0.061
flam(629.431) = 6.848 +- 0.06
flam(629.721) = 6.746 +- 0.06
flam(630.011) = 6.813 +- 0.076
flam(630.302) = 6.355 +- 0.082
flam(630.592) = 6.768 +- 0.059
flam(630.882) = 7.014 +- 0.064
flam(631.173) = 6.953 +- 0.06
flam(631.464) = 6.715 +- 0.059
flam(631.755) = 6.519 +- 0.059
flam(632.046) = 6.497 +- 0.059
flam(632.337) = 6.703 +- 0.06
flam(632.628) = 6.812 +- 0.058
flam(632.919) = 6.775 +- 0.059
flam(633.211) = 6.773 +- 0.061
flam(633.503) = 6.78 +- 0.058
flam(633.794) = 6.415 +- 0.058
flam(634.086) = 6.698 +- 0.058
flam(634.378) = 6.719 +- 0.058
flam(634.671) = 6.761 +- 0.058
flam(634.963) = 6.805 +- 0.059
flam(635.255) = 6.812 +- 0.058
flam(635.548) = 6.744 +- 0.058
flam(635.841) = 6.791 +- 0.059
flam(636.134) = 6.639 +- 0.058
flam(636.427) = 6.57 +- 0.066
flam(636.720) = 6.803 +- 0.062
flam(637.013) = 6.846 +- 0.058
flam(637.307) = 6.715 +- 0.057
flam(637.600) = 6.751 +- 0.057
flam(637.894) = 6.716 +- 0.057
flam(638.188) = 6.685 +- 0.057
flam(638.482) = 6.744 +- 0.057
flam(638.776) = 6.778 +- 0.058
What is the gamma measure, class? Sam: -23.3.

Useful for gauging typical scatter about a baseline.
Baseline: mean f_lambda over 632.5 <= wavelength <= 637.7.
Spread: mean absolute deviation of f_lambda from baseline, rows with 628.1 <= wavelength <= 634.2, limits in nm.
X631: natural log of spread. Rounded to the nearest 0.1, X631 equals -2.0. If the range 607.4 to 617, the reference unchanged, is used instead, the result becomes -1.2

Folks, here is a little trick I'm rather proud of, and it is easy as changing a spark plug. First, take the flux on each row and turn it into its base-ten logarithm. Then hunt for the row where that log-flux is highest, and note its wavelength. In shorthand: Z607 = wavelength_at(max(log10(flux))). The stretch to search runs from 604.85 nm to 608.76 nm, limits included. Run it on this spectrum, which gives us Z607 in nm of 606.944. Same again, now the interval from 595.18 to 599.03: 596.964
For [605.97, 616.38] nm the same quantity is 606.944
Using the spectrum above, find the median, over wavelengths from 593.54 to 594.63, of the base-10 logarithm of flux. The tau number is 0.868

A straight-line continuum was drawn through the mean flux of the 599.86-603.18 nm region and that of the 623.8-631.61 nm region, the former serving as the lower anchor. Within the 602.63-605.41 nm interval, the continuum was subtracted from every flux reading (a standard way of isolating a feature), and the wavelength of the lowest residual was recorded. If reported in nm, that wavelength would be 604.155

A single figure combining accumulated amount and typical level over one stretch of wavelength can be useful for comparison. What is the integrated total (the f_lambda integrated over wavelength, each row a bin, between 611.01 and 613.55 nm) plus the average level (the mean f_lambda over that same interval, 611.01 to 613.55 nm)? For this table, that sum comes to 24.7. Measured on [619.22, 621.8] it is 24.7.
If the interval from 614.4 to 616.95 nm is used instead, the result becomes 24.1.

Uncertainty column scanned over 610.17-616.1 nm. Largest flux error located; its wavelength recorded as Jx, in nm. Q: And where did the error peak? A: 615.387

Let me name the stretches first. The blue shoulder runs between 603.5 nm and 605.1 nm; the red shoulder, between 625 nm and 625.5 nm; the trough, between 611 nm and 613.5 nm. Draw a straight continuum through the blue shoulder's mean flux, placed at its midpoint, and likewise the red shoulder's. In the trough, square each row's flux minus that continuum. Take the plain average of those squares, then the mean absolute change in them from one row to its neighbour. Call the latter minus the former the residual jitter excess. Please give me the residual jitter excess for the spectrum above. 0.05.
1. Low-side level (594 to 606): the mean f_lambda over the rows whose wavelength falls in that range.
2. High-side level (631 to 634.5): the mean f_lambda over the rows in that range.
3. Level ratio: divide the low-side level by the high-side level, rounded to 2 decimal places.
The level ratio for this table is 1.07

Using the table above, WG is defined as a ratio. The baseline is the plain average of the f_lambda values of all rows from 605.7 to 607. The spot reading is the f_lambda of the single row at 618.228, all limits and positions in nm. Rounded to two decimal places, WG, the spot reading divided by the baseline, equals 0.96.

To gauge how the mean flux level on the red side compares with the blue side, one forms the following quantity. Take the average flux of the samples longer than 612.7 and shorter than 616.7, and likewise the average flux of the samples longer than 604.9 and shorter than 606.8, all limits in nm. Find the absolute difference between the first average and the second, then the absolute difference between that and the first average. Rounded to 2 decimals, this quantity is 6.48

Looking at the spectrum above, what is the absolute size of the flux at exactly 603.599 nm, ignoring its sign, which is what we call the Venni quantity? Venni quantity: 7.2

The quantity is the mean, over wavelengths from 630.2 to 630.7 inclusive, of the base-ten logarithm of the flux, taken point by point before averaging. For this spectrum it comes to 0.817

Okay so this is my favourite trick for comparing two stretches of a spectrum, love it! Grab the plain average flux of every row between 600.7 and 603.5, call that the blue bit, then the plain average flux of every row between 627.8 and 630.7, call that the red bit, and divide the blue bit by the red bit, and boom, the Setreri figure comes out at 1.05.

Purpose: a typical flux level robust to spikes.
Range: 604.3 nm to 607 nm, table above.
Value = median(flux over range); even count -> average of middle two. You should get 7.21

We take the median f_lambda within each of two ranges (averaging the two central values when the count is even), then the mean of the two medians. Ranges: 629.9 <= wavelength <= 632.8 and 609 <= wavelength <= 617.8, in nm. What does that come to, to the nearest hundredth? 6.87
